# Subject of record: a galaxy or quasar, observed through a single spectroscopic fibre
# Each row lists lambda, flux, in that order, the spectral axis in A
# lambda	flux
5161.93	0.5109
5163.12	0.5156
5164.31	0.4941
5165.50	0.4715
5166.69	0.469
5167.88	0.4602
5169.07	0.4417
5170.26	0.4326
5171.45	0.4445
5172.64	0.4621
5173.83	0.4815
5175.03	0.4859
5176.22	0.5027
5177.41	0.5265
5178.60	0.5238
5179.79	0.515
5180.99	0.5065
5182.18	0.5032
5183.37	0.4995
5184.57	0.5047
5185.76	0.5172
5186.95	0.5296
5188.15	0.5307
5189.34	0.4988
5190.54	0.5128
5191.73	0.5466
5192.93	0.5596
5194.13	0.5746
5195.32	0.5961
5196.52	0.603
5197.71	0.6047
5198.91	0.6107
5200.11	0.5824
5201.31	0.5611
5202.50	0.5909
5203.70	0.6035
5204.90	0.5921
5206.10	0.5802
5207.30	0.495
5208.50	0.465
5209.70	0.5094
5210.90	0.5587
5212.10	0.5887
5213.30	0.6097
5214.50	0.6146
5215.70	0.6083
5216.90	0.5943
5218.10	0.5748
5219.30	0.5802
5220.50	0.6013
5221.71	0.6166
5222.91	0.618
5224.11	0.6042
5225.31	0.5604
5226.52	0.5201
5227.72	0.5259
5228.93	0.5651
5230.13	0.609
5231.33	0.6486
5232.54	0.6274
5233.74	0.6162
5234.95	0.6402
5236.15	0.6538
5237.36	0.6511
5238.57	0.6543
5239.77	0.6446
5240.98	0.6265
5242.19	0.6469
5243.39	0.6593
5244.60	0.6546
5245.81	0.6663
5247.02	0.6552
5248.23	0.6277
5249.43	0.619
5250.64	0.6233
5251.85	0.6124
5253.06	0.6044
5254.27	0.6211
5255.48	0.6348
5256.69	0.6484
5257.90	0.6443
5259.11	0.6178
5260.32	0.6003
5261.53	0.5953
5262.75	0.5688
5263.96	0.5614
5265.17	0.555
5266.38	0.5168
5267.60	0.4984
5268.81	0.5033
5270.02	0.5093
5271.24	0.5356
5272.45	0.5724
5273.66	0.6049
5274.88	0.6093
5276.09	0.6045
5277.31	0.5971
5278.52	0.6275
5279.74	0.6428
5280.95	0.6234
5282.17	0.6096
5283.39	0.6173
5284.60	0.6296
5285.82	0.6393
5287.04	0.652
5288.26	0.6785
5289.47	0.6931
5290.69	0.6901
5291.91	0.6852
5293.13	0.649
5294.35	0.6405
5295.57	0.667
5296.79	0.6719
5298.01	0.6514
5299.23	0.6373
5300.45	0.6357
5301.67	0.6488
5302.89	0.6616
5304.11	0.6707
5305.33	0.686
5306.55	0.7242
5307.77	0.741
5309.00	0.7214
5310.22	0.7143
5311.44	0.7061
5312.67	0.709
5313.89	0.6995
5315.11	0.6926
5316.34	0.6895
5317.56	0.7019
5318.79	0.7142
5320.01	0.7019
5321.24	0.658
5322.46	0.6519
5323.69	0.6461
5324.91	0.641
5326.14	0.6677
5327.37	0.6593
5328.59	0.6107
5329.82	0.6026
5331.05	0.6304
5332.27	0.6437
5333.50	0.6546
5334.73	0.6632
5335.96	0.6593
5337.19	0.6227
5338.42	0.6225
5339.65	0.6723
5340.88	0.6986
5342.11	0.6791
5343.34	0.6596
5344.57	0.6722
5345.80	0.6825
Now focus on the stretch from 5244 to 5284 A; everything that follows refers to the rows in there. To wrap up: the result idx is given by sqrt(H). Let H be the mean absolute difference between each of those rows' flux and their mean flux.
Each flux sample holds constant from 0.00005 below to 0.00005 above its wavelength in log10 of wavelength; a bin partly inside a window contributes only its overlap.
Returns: 0.188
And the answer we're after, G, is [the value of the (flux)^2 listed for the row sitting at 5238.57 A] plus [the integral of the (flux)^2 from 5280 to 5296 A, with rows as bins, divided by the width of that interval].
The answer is 0.85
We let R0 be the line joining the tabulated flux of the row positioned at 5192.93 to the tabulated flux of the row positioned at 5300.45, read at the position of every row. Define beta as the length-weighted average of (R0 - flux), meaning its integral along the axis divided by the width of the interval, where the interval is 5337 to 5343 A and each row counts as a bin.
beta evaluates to 0.002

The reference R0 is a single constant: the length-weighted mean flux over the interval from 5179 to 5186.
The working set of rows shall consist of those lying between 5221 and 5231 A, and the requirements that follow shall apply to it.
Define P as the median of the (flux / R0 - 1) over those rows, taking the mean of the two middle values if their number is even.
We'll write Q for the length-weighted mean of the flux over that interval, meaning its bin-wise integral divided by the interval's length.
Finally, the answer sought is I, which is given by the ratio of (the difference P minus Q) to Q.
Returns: -0.738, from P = 0.152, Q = 0.58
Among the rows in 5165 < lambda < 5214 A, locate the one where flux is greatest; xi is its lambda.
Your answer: 5198.91 A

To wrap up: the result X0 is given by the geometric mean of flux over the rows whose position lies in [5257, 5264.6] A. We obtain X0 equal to 0.597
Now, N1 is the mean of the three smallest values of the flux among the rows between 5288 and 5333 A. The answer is 0.61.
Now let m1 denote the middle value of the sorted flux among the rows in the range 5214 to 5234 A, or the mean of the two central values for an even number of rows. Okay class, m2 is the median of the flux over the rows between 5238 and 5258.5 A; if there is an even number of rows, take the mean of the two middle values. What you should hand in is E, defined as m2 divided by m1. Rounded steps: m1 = 0.60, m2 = 0.64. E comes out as 1.07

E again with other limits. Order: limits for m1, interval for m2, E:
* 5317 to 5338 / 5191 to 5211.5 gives 0.89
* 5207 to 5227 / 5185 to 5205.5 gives 0.98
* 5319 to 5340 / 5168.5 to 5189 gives 0.77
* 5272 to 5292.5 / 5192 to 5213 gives 0.93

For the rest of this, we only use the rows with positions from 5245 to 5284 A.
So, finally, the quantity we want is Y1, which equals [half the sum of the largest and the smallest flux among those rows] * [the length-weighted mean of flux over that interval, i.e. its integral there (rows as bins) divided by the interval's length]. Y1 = 0.348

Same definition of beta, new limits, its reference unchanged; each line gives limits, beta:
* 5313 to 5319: -0.052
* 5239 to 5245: -0.052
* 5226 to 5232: 0.010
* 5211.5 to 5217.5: -0.028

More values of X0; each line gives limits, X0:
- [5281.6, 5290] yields 0.645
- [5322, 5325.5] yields 0.646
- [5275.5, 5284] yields 0.617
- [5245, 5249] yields 0.650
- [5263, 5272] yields 0.525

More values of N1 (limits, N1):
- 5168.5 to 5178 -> 0.44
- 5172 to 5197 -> 0.48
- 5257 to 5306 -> 0.50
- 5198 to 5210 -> 0.49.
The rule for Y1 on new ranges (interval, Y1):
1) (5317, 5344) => 0.433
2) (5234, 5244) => 0.415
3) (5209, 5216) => 0.325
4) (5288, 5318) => 0.470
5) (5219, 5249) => 0.367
